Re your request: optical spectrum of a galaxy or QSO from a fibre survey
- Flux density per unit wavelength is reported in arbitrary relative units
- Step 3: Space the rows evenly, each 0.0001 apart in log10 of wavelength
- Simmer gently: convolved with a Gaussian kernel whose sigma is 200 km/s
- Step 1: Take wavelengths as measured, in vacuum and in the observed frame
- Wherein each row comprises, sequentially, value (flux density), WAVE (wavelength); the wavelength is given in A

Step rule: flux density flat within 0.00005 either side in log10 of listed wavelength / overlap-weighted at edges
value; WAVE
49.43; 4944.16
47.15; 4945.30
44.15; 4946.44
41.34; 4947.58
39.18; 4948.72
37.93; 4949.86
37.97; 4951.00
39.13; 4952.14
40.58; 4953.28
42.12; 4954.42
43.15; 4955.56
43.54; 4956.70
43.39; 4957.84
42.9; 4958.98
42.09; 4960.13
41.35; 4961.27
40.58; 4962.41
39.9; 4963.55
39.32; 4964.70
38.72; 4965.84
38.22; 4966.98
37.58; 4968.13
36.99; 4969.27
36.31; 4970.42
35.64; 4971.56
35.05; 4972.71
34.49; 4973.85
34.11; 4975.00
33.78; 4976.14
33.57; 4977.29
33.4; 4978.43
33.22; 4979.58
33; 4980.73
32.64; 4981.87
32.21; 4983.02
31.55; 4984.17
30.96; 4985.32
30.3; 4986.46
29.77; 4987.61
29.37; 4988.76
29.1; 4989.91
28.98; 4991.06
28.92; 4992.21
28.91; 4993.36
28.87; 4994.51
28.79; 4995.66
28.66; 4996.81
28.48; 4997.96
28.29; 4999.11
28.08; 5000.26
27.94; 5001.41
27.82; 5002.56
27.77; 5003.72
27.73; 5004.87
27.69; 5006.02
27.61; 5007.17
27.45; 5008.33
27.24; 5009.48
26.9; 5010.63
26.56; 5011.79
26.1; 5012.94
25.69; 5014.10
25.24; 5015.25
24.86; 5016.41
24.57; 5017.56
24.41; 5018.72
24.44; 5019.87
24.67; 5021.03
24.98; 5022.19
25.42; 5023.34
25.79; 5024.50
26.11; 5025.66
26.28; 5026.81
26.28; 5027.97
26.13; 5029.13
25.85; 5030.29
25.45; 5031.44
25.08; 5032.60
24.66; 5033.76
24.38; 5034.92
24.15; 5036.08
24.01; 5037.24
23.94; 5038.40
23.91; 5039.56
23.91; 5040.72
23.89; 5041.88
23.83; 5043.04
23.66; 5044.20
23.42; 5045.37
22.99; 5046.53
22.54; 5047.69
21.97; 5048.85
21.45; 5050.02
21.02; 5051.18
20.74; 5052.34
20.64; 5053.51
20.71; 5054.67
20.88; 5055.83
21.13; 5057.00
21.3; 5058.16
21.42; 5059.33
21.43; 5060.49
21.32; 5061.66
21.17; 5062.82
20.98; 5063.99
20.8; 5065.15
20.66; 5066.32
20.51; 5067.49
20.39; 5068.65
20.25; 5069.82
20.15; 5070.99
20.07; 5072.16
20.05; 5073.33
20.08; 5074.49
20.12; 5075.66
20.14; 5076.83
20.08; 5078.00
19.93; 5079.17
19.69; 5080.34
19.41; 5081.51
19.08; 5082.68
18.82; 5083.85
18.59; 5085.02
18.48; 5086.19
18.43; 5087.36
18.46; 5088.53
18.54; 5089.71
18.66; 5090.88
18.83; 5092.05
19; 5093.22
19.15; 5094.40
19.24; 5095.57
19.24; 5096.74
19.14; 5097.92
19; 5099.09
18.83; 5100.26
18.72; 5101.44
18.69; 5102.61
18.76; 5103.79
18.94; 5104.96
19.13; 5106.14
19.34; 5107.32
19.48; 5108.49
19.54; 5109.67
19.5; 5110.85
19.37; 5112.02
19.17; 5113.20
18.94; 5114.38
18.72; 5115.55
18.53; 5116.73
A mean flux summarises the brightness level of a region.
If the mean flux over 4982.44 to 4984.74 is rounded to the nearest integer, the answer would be 32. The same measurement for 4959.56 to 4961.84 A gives 42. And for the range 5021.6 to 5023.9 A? 25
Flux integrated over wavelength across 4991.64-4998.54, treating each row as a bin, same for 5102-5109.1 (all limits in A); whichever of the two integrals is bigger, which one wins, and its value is 199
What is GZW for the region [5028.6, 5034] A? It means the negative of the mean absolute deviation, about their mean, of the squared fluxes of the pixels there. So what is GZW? -23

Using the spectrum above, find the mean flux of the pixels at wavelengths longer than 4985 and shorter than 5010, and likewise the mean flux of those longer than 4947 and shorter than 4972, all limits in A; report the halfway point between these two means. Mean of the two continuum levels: 34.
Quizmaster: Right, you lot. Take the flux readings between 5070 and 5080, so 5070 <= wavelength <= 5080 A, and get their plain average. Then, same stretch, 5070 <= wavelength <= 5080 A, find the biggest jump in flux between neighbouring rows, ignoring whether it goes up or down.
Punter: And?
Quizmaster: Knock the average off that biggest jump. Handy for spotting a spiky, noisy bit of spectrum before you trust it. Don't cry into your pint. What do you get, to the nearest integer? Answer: -20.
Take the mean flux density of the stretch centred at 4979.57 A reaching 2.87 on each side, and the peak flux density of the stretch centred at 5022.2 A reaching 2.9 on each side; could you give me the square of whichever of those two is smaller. 665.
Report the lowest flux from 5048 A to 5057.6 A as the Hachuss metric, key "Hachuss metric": 20.64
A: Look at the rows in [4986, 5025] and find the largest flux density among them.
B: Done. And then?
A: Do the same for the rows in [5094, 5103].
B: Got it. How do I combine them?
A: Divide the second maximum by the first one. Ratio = 0.63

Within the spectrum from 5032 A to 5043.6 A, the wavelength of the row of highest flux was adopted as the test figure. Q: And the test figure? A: 5032.60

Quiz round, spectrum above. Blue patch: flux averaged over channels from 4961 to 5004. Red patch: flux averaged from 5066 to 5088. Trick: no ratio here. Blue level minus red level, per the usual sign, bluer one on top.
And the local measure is 13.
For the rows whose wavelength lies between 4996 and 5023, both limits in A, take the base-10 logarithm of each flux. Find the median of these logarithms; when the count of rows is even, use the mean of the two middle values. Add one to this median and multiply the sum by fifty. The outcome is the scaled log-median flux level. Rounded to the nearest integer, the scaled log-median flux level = 122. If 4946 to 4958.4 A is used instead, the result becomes 131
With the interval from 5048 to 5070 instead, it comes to 116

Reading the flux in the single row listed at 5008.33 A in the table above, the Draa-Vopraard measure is 27.45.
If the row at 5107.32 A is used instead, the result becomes 19.34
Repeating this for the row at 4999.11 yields 28.29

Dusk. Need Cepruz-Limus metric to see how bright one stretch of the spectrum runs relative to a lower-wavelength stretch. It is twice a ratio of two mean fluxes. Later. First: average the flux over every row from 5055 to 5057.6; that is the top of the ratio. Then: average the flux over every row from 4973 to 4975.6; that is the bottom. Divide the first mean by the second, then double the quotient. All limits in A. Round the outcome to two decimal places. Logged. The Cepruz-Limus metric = 1.22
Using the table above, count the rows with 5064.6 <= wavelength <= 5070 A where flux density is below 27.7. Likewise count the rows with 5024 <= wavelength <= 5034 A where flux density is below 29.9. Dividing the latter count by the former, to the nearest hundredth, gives 1.80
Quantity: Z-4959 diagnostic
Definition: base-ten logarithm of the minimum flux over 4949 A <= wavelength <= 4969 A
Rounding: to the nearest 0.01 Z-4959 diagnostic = 1.57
